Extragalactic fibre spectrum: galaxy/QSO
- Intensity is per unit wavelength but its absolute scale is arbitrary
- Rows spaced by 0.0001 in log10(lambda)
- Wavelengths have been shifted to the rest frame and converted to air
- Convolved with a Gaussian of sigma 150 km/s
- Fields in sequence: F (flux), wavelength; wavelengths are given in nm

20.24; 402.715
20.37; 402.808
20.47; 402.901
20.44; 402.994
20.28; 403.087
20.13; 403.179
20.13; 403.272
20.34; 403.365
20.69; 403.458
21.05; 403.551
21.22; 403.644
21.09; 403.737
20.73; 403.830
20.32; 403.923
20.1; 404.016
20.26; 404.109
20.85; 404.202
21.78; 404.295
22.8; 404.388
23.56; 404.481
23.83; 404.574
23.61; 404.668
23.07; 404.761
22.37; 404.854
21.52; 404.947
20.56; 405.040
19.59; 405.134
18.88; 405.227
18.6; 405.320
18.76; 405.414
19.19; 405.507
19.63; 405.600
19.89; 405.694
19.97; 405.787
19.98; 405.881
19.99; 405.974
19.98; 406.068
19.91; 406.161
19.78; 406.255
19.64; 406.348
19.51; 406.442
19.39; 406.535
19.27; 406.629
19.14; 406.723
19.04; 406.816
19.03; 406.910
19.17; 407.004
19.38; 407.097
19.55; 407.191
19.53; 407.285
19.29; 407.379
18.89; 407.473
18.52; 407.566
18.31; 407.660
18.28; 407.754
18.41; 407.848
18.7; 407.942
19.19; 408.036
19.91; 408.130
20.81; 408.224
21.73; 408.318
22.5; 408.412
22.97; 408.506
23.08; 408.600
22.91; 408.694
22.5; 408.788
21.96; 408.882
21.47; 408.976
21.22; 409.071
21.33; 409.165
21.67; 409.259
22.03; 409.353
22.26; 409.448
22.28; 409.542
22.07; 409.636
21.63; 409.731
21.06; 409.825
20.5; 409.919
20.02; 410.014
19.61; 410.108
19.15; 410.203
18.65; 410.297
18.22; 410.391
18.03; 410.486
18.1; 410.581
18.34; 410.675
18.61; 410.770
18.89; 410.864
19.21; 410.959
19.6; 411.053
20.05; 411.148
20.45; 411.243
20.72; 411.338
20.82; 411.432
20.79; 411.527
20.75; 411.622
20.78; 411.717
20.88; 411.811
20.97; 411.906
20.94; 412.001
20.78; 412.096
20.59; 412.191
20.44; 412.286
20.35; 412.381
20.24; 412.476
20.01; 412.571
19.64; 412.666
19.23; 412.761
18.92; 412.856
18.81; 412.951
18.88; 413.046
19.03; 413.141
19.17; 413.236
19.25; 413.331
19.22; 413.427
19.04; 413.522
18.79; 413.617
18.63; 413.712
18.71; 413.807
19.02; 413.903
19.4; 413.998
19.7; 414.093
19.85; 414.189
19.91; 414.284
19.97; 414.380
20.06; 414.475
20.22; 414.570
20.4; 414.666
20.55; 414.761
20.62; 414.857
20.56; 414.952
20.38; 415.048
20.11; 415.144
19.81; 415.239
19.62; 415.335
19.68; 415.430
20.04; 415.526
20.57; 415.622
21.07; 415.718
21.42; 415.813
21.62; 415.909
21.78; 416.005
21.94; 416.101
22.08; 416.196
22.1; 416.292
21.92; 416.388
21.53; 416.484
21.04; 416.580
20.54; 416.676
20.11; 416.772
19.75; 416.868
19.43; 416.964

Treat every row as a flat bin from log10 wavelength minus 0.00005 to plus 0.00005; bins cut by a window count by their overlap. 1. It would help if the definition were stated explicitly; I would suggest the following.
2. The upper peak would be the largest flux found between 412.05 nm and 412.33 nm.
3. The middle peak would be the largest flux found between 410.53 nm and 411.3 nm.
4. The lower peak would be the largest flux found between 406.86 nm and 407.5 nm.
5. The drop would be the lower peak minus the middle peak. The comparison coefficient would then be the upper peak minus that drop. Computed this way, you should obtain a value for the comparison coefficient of 21.7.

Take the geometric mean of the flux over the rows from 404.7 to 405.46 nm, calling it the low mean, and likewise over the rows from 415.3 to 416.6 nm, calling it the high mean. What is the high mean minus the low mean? 0.8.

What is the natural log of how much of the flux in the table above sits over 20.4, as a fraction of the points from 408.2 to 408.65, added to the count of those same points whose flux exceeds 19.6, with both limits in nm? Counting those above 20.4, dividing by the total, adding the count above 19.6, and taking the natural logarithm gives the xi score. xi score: 1.79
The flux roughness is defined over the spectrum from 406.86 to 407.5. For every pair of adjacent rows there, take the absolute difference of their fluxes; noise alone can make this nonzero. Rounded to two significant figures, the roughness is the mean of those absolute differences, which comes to 0.20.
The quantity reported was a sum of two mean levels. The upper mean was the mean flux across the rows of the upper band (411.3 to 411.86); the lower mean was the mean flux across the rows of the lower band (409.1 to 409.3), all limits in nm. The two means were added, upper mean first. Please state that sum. 42.3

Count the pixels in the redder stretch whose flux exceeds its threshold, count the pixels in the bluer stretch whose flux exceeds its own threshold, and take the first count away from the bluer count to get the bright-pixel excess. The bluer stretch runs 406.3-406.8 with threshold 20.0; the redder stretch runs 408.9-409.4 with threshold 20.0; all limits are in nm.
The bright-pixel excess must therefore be -5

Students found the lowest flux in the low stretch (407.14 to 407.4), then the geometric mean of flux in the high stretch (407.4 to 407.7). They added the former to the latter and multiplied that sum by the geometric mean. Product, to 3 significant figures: 703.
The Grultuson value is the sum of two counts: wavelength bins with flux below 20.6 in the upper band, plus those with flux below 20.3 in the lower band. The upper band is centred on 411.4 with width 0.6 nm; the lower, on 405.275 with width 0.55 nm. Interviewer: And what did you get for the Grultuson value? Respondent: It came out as 7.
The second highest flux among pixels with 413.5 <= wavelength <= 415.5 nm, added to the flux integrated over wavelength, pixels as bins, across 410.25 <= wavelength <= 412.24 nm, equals 60.0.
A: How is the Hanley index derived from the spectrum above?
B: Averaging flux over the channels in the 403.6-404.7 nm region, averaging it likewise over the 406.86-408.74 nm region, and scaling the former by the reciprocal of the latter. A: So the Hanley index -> 1.08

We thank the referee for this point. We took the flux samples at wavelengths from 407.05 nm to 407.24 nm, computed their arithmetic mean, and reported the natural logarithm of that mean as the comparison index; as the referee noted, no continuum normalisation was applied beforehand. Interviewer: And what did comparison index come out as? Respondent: 2.97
